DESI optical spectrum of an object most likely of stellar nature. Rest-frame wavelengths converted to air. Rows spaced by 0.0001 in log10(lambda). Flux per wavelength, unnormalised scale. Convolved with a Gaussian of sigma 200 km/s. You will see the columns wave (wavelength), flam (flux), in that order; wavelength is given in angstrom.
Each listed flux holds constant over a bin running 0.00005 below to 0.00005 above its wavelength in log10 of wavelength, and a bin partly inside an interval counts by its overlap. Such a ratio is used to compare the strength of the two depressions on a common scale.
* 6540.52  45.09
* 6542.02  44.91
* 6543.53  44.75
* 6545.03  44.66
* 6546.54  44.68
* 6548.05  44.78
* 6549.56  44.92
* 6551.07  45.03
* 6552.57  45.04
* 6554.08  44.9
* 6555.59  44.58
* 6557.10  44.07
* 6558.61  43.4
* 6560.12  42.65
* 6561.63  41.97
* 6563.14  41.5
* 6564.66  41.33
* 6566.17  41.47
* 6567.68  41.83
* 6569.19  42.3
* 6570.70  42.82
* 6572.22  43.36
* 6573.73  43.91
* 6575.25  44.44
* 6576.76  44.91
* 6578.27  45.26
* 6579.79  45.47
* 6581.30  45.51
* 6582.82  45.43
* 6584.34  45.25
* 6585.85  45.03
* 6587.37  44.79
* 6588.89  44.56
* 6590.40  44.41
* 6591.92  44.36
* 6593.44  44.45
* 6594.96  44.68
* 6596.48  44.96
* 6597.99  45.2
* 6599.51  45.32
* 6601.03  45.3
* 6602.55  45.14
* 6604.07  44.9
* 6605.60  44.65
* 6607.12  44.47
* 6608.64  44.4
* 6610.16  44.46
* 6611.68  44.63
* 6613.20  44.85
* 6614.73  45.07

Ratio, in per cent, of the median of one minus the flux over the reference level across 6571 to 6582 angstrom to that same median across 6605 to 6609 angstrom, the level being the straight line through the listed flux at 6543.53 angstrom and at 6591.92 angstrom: 183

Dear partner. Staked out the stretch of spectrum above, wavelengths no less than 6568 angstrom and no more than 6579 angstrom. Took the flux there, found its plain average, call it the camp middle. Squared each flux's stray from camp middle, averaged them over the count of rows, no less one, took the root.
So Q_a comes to 1.01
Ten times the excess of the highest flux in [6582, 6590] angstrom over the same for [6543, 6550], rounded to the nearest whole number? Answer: 5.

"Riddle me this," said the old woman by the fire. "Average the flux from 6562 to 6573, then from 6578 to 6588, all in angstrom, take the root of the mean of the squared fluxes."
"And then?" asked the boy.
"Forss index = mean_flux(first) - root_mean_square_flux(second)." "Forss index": -3.2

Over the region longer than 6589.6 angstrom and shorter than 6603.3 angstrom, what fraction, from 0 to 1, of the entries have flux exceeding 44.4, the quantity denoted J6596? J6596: 0.89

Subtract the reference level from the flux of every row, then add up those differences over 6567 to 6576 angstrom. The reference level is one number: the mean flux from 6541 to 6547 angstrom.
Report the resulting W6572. -10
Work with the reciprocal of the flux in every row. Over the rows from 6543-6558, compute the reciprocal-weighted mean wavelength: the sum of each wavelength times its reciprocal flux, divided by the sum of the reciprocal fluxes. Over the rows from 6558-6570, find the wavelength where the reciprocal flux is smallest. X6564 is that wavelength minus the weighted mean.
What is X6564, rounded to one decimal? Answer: 8.3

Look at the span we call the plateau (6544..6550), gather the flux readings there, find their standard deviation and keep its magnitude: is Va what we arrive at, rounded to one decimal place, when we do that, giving 0.1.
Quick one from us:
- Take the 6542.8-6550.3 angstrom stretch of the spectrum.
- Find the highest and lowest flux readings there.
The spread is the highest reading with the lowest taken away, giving 0.26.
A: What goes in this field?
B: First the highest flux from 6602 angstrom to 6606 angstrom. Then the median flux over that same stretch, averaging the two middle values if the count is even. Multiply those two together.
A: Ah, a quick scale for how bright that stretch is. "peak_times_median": 2027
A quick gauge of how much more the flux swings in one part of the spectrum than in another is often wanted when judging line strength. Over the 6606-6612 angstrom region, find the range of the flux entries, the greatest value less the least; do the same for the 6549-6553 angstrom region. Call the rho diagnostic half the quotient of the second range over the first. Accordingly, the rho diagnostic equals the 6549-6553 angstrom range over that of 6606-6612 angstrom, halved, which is 0.26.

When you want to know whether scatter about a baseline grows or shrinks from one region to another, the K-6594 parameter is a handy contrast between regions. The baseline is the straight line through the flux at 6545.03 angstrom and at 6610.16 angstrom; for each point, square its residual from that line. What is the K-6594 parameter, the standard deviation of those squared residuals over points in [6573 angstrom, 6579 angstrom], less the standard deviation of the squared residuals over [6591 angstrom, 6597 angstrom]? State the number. 0.1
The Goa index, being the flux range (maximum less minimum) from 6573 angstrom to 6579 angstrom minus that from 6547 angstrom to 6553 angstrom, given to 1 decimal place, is 1.1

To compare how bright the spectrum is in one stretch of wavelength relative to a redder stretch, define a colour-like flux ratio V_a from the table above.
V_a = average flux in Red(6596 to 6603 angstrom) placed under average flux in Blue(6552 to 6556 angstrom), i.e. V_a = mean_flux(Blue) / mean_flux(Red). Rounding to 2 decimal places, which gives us 0.99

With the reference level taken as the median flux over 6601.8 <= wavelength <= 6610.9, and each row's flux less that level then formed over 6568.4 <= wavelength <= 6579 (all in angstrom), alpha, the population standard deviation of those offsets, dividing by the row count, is 1.01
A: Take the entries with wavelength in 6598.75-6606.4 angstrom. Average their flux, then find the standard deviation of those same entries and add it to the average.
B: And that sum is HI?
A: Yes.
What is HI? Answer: 45.3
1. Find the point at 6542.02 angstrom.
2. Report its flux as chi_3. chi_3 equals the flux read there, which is 44.91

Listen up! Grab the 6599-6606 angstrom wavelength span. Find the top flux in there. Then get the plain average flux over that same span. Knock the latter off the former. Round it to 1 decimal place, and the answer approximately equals 0.3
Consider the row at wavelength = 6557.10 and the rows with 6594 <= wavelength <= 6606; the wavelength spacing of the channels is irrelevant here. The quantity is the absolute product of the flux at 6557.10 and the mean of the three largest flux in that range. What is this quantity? 1995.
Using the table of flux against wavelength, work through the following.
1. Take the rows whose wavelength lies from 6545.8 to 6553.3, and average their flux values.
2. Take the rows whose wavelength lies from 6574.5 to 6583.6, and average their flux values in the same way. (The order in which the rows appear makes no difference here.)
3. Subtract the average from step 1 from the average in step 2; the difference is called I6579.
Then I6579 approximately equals 0.3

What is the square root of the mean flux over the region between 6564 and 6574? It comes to 6.51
